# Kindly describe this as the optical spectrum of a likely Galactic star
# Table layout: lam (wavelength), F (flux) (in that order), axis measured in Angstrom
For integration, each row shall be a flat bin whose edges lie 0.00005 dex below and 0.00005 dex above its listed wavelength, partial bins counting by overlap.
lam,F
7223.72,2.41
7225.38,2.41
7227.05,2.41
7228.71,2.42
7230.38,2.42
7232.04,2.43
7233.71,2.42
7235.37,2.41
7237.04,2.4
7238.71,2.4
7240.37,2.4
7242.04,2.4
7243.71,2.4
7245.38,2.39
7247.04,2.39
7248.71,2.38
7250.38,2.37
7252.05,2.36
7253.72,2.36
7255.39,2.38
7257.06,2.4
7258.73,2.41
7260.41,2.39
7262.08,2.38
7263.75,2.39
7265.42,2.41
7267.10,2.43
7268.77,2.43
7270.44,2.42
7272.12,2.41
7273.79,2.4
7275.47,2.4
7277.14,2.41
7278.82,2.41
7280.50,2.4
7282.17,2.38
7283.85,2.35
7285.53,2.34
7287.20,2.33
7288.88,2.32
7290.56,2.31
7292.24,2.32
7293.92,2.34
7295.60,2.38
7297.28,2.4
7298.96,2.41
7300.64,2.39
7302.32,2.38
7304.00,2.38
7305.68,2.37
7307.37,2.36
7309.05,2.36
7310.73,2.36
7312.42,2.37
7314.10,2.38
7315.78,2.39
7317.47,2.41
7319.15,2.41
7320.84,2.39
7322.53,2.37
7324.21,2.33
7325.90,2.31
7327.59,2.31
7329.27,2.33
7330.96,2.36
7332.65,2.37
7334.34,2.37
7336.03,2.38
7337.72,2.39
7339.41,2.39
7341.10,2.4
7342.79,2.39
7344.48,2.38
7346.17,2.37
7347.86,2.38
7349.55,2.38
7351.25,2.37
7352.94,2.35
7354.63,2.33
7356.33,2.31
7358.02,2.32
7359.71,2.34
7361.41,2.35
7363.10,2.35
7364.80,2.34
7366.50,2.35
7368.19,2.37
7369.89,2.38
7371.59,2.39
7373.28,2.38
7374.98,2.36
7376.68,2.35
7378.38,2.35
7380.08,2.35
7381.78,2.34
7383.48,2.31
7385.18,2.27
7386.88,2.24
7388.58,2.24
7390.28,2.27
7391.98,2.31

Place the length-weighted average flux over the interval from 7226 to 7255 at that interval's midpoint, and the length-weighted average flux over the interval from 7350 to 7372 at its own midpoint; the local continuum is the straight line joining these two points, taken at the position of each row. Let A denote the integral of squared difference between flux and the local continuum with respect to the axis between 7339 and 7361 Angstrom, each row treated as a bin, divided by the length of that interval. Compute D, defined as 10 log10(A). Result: -31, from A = 0.0007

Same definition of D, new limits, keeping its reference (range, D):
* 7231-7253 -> -36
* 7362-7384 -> -33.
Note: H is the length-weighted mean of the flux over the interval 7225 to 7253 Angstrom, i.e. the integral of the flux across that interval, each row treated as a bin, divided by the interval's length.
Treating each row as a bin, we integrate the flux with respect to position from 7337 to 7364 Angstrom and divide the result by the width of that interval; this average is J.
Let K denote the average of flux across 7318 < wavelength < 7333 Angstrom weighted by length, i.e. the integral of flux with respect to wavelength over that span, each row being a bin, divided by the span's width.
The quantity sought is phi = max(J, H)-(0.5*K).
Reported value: 1.22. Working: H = 2.40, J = 2.36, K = 2.35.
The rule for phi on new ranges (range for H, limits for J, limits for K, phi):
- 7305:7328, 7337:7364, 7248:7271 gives 1.17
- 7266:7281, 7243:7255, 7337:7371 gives 1.23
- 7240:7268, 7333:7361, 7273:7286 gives 1.20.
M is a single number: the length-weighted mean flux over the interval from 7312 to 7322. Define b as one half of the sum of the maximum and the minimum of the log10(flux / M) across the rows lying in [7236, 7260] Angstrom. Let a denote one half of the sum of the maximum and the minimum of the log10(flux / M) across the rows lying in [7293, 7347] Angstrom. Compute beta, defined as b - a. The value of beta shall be 0.005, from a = -0.006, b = -0.001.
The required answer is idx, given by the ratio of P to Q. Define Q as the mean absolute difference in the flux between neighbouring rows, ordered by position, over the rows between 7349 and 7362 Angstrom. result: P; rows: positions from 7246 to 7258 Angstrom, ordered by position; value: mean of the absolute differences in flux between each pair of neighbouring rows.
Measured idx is 0.74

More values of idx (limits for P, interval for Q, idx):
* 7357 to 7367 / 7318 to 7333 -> 0.50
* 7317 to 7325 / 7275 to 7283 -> 2.00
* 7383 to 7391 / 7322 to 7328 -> 1.25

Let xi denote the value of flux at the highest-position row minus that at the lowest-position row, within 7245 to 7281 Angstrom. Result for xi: 0.01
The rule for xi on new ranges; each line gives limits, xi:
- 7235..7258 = -0.01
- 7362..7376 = 0.01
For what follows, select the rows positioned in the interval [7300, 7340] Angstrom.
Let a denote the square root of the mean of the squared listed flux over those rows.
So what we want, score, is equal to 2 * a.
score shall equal 4.74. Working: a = 2.37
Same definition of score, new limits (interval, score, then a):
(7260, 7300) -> 4.76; 2.38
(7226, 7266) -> 4.79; 2.40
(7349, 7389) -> 4.68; 2.34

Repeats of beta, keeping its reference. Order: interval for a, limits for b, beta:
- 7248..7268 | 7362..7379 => -0.005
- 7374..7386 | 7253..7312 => 0.010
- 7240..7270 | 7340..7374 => -0.007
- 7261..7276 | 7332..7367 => -0.009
